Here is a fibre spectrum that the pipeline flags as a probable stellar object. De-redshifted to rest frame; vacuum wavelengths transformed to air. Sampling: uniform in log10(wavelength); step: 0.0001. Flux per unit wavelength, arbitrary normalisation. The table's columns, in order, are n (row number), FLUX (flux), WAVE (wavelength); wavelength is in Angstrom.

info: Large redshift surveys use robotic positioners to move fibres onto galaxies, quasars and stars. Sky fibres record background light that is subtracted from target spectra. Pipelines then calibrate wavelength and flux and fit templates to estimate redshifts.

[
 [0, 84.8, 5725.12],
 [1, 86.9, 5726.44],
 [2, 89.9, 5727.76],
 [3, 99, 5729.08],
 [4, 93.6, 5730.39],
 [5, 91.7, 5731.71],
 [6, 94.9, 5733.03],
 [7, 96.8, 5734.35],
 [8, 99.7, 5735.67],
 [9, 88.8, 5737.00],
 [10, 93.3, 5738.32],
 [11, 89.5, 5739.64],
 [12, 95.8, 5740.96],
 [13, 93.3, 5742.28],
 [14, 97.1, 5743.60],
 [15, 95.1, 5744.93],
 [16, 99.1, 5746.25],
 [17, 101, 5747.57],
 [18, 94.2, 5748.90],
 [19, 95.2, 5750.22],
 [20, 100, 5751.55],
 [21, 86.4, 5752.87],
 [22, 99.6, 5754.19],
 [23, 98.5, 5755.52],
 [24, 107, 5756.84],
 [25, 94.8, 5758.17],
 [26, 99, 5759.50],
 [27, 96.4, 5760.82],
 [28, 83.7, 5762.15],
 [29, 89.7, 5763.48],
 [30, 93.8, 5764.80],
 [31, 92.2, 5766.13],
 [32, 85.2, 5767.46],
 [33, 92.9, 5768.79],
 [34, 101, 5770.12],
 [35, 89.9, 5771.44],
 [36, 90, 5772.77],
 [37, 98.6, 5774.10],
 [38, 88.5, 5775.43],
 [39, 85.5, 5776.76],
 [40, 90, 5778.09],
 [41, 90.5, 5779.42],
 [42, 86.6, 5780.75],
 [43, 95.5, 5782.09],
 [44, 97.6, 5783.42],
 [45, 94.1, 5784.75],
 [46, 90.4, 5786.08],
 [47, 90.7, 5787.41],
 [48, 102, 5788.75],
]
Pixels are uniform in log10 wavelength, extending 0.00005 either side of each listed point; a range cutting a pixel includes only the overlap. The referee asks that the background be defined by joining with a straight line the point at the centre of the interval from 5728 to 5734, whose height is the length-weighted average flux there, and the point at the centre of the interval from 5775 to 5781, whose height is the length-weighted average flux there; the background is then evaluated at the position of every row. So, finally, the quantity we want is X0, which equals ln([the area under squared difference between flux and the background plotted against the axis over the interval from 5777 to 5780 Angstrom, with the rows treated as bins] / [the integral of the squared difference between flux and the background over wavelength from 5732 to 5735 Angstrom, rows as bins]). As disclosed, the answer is 0.2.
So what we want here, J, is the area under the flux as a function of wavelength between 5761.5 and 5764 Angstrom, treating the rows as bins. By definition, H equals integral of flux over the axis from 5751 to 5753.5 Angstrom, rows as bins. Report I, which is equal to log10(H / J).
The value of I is 0.03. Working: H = 233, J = 216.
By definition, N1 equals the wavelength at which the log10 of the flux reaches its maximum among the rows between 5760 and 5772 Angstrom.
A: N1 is 5770.12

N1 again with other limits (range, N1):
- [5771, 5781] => 5774.10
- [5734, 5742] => 5735.67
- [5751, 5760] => 5756.84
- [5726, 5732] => 5729.08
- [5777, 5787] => 5783.42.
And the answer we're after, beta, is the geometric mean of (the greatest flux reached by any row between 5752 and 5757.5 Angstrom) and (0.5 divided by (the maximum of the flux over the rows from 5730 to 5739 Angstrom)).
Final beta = 0.733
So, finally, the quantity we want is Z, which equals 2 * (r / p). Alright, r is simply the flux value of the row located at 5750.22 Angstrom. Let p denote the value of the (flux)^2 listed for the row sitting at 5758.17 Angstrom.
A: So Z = 0.0212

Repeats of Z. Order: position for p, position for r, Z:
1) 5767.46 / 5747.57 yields 0.0278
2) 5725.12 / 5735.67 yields 0.0277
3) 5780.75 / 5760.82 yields 0.0257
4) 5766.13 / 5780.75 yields 0.0204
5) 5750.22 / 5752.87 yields 0.0191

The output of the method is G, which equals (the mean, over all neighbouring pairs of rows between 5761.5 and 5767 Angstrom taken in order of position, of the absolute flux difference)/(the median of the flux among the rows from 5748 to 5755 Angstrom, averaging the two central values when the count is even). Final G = 0.041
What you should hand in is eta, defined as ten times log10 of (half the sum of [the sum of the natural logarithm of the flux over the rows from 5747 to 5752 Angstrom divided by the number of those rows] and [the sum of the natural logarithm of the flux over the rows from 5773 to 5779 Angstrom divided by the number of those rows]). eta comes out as 6.57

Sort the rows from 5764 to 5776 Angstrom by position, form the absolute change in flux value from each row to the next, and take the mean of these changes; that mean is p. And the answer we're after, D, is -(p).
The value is -6.8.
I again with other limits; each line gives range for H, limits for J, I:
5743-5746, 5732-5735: 0.00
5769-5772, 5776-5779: 0.04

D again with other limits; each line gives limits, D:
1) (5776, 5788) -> -3.4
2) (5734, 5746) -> -4.6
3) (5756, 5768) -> -6.3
